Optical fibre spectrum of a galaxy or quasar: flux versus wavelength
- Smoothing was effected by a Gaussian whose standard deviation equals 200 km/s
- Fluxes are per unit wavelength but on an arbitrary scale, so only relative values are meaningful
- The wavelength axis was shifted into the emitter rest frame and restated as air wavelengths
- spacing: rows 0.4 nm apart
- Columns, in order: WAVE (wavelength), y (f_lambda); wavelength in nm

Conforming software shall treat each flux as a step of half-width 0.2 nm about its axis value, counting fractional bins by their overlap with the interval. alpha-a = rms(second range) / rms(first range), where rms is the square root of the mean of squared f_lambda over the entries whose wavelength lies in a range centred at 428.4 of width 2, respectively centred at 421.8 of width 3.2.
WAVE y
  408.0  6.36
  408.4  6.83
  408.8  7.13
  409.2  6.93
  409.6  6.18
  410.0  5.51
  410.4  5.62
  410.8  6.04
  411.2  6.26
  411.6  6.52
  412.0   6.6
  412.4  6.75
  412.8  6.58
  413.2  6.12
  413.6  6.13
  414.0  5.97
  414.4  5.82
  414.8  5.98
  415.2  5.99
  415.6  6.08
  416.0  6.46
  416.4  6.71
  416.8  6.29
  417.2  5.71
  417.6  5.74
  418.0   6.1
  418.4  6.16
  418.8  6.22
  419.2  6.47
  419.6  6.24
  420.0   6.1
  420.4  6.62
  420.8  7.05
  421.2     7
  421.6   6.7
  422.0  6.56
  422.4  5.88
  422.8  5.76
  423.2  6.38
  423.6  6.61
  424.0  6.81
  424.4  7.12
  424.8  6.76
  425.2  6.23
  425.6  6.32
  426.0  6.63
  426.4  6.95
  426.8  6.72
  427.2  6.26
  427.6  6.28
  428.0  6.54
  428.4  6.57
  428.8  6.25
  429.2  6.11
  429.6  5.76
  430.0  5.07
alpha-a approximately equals 0.98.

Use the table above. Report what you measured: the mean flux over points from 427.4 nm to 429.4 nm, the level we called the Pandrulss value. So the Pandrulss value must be 6.35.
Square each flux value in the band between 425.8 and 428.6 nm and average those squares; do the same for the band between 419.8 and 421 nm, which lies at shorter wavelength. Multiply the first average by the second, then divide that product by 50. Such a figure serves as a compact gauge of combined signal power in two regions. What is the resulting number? 38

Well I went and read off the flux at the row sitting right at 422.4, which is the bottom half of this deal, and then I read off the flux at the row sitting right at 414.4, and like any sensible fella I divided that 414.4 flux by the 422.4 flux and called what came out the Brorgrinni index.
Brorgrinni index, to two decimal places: 0.99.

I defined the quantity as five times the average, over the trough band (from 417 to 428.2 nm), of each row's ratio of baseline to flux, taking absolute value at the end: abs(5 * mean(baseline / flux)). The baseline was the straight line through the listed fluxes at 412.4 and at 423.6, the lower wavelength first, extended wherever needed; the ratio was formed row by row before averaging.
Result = 5.17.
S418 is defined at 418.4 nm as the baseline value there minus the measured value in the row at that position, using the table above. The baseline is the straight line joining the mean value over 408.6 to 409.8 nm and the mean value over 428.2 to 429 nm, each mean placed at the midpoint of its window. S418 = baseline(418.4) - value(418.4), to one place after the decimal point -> 0.4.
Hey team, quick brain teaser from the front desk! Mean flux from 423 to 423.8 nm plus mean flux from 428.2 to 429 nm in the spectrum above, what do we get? 12.9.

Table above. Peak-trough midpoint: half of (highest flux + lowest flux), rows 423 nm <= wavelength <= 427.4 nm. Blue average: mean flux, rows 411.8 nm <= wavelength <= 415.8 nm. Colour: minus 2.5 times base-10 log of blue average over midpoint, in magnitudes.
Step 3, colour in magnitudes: 0.08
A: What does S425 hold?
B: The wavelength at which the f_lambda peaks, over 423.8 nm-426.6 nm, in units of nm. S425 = 424.4 nm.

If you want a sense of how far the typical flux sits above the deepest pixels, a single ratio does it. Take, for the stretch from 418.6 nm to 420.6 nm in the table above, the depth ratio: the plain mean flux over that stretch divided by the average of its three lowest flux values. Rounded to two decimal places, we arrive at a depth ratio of 1.02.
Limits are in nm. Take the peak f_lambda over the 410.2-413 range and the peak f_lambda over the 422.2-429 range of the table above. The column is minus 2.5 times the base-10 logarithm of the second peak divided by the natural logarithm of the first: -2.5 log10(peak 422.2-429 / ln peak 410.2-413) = -1.43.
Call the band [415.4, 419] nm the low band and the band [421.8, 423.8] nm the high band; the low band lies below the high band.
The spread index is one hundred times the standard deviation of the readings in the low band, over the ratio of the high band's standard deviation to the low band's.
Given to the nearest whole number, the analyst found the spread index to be 25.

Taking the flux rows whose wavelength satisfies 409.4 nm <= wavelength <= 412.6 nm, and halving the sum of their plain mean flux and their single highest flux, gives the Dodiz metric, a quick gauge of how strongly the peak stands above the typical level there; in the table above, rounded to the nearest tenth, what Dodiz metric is 6.5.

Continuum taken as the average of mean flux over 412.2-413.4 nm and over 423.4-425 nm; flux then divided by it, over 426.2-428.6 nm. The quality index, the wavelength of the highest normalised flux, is 426.4 nm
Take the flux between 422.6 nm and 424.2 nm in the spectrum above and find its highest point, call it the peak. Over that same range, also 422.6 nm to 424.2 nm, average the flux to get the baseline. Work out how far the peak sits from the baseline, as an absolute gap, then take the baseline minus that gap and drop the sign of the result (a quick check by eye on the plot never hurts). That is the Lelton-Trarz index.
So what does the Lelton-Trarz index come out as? 5.97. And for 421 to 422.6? 6.07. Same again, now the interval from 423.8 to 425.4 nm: 6.34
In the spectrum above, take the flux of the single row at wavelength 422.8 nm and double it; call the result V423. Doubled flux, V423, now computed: 11.5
